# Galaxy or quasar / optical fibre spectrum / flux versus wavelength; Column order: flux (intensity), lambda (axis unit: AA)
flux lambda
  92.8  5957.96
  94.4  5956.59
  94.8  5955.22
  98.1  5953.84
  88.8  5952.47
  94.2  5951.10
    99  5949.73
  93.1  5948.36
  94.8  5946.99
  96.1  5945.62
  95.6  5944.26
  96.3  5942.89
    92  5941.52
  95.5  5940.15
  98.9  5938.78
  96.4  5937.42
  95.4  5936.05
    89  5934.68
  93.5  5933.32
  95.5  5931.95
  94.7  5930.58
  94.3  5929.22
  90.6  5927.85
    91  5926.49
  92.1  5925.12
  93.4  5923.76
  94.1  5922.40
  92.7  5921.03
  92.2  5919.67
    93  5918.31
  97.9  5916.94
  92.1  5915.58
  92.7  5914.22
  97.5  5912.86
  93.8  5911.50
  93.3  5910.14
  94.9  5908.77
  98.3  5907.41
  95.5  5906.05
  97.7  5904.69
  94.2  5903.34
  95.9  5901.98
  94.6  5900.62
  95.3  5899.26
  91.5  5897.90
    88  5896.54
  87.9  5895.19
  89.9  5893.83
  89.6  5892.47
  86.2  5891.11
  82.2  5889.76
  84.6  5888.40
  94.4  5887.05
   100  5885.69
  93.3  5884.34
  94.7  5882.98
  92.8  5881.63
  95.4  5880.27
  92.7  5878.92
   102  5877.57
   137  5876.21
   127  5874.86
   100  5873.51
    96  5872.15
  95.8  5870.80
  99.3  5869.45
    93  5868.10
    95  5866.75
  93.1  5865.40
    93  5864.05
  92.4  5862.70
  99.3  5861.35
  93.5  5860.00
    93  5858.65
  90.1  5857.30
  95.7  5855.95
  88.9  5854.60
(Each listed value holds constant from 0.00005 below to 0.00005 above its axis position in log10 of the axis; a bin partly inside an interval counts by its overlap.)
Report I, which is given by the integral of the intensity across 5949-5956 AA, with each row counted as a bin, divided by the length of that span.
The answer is 94.9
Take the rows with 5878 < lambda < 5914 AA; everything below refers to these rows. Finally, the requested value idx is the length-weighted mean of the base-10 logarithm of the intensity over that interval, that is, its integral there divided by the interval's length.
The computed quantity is 1.97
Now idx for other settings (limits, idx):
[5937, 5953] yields 1.98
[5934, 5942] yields 1.98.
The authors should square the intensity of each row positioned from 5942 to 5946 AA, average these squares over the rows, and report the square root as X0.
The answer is 96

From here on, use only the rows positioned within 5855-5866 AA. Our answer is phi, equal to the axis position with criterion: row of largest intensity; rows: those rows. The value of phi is 5861.35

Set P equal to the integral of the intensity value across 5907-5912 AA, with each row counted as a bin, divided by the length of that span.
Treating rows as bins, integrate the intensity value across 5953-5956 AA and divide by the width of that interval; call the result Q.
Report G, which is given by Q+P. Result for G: 191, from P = 94.8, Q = 96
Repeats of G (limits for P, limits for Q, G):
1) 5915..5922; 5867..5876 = 197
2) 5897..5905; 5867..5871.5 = 191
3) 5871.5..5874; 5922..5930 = 190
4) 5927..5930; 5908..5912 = 187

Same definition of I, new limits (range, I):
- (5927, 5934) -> 93.7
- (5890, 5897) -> 88.0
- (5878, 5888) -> 94.7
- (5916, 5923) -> 93.8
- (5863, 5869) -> 93.7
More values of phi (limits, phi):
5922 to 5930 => 5929.22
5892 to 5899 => 5897.90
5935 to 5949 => 5938.78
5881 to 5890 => 5885.69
